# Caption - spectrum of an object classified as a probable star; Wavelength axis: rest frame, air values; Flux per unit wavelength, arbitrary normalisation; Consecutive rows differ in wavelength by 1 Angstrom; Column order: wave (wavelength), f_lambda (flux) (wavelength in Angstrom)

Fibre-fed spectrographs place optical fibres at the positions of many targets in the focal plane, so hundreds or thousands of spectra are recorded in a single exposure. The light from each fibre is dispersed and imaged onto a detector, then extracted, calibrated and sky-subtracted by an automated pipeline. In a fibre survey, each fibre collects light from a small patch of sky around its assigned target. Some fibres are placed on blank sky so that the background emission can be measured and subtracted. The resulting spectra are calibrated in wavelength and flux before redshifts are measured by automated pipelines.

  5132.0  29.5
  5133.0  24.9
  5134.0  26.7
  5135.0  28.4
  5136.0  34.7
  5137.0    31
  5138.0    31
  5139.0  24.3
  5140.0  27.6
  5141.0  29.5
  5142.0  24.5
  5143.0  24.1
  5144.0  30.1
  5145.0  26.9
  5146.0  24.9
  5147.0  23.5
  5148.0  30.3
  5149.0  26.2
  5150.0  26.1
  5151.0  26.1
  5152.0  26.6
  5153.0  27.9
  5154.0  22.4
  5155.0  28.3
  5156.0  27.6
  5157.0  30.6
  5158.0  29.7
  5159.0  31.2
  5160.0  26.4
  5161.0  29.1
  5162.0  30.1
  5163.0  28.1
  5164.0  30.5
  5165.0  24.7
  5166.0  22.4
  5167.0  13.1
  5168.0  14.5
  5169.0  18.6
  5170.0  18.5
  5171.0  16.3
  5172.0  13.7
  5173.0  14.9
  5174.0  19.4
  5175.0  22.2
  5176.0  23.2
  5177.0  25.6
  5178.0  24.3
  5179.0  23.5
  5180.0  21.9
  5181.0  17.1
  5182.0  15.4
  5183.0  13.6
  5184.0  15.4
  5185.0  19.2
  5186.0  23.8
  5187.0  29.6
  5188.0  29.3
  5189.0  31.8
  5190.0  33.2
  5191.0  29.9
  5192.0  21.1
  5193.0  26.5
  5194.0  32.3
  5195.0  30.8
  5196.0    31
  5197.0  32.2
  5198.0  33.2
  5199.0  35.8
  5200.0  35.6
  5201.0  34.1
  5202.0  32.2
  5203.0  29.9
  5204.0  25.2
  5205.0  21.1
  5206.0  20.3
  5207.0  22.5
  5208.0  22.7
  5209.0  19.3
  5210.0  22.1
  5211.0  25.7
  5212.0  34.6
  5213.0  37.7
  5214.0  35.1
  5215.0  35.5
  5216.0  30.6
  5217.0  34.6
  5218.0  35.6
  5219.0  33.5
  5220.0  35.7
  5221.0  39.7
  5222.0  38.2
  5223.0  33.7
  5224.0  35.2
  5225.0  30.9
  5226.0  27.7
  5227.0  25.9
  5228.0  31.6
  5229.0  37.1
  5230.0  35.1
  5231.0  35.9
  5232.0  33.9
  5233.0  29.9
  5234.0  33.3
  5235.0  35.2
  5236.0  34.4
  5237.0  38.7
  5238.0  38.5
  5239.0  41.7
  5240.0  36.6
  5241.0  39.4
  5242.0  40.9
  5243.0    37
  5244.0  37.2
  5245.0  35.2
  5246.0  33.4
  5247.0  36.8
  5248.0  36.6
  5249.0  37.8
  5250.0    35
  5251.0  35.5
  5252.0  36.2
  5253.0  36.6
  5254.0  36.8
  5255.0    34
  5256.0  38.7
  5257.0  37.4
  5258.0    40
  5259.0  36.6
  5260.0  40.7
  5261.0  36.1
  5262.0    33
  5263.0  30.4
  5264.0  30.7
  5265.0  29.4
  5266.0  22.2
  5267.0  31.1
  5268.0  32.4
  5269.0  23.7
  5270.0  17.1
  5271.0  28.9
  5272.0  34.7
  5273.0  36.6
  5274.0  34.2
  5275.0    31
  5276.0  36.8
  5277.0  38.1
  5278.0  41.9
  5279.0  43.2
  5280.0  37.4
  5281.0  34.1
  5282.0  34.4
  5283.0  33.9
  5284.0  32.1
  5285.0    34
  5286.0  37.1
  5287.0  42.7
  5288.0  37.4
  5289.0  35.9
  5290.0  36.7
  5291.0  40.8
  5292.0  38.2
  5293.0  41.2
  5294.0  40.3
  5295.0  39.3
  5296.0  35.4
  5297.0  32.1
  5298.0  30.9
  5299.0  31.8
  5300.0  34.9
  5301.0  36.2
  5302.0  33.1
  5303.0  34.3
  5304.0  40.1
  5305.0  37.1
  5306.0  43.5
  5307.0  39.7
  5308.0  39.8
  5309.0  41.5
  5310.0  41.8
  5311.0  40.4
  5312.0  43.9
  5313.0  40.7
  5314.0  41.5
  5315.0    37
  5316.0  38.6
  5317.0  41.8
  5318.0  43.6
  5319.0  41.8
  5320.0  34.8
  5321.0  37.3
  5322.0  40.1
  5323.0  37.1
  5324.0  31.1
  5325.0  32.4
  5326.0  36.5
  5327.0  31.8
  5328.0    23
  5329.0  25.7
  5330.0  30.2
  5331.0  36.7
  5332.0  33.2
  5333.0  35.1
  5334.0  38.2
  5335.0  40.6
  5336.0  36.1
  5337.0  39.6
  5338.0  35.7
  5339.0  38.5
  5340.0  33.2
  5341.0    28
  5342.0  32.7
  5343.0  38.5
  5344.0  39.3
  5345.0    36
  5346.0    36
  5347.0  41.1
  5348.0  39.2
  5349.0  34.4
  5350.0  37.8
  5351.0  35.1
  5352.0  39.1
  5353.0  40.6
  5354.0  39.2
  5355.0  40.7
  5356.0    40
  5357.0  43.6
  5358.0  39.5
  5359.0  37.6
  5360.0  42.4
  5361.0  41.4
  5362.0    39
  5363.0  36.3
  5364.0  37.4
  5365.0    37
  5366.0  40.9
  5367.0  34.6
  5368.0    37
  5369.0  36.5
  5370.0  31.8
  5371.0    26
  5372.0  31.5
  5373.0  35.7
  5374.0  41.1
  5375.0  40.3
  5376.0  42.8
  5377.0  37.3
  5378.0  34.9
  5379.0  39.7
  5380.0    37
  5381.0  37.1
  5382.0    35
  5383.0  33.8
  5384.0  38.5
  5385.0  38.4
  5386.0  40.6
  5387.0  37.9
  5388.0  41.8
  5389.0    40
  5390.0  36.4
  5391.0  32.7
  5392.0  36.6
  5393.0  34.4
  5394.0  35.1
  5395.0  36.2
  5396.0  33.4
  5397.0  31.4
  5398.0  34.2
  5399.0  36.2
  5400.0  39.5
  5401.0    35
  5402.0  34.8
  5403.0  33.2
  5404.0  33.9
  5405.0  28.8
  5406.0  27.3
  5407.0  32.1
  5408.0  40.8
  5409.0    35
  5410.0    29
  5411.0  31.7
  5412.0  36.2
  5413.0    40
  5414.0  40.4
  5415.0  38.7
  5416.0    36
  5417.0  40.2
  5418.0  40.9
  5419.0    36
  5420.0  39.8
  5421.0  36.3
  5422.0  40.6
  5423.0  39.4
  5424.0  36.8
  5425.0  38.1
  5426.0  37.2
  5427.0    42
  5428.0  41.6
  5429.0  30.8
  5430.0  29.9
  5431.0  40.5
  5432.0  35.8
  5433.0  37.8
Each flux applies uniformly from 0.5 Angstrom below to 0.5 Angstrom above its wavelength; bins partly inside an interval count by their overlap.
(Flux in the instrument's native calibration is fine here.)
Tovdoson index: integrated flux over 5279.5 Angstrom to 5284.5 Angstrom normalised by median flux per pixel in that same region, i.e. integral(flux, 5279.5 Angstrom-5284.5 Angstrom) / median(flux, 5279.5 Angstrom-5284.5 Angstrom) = 5.04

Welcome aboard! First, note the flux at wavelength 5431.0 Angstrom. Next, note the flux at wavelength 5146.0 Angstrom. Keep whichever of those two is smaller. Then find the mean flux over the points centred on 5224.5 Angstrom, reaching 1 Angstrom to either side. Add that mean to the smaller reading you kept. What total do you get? 58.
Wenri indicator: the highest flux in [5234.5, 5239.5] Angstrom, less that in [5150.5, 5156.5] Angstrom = 13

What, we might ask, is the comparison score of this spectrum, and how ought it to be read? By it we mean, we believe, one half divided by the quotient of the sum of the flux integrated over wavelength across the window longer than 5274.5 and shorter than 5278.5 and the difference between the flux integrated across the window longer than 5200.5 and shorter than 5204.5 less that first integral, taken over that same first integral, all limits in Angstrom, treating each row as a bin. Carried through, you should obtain 0.61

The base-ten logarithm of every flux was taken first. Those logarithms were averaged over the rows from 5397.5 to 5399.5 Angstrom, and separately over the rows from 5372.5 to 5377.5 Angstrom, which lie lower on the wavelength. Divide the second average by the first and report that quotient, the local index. 1.03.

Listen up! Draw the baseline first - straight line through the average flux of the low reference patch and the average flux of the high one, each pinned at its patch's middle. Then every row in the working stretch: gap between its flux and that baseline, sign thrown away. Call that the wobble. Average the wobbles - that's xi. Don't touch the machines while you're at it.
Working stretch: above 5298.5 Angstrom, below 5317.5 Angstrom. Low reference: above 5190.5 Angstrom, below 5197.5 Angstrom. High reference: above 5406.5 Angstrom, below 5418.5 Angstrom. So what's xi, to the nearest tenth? 5.8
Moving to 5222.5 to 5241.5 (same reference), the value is 4.8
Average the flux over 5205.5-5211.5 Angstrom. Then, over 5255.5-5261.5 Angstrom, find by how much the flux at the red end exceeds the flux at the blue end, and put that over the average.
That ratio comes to -0.12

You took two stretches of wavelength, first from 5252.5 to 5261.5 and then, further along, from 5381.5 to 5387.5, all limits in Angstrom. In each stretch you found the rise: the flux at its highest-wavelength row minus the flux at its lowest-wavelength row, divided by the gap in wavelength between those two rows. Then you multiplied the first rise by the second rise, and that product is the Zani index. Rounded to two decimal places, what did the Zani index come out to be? -0.04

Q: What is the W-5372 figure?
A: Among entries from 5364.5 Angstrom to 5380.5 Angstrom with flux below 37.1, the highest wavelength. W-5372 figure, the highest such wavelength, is 5380.0 Angstrom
